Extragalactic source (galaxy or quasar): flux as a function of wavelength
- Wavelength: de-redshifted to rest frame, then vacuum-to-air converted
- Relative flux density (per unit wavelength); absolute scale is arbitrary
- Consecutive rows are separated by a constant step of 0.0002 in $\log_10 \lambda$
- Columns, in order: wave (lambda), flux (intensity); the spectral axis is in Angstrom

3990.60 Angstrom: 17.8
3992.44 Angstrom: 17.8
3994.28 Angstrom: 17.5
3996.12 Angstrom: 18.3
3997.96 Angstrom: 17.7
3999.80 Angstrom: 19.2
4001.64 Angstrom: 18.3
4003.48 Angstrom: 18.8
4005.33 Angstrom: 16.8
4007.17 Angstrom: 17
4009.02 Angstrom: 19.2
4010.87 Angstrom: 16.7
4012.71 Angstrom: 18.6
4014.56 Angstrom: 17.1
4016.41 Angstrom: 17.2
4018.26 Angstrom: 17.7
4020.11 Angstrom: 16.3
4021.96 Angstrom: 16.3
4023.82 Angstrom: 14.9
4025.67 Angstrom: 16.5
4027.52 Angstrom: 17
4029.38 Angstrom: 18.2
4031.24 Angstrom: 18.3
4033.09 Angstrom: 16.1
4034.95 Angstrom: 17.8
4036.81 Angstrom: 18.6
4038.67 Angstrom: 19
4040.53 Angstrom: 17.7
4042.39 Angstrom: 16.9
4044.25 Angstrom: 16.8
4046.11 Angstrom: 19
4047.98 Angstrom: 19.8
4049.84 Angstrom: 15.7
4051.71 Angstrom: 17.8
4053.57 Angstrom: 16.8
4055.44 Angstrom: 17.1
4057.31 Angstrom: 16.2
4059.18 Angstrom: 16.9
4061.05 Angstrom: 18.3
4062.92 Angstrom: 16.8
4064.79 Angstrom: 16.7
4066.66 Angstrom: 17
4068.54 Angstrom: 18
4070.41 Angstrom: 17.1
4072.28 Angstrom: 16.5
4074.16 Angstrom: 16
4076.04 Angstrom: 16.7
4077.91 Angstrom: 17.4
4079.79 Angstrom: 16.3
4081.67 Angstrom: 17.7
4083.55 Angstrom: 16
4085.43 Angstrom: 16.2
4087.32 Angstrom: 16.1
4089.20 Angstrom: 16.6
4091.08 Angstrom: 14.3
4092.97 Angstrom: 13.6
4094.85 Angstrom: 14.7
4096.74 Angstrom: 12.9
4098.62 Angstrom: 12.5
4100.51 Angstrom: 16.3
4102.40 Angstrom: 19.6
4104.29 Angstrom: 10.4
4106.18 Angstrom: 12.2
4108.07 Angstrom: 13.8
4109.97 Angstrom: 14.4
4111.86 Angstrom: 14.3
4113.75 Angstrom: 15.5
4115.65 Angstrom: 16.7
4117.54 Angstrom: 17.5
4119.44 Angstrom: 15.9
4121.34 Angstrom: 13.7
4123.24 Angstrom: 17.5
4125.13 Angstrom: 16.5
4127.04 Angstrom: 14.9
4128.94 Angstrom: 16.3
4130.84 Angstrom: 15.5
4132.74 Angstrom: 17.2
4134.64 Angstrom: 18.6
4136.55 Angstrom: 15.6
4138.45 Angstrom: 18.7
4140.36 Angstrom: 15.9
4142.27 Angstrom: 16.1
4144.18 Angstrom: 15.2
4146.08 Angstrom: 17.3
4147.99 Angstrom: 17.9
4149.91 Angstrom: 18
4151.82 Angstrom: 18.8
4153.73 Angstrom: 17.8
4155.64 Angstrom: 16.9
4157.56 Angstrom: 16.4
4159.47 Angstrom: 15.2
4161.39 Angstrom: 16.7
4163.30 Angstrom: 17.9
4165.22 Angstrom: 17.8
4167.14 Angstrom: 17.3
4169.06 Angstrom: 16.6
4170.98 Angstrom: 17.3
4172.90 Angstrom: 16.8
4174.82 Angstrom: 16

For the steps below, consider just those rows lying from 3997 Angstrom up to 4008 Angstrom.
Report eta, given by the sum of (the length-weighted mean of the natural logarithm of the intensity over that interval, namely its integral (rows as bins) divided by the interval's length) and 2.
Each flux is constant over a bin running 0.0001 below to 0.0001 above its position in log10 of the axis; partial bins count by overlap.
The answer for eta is 4.89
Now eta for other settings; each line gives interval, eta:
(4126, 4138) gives 4.80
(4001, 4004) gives 4.92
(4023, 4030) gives 4.81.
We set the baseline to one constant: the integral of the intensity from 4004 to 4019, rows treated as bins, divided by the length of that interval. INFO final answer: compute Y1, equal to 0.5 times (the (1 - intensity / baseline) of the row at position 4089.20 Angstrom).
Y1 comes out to 0.03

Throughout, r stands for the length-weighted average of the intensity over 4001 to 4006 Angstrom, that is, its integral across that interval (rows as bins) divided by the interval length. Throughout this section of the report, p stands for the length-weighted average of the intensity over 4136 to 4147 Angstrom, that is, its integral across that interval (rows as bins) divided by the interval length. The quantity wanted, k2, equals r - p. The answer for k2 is 1.5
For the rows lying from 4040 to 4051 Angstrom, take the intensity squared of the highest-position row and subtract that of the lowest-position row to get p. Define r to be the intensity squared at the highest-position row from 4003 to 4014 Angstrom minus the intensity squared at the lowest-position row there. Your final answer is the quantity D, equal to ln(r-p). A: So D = 4.1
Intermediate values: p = -67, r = -7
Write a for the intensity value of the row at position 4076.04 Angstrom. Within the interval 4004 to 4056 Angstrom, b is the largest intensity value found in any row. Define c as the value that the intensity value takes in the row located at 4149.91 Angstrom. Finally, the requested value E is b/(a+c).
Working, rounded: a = 16.7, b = 19.8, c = 18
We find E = 0.57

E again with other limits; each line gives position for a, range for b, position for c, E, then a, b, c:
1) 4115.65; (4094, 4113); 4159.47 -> 0.61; 16.7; 19.6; 15.2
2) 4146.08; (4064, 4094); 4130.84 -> 0.55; 17.3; 18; 15.5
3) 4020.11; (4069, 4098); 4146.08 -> 0.53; 16.3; 17.7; 17.3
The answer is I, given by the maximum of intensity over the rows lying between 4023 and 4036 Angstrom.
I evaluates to 18.3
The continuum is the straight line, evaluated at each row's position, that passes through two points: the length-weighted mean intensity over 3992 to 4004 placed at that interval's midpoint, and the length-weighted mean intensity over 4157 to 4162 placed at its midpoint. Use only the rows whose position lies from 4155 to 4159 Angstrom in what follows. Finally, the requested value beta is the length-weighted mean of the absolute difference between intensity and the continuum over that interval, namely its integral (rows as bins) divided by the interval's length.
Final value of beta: 0.59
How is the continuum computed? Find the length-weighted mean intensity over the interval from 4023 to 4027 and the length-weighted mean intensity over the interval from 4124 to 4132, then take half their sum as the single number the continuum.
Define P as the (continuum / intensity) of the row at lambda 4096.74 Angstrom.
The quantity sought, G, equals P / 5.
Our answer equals 0.246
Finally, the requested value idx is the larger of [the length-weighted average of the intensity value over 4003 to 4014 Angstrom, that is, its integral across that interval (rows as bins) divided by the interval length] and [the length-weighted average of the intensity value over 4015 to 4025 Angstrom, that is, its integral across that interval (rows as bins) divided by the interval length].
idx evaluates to 17.78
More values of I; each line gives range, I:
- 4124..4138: 18.6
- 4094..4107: 19.6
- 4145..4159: 18.8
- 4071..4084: 17.7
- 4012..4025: 18.6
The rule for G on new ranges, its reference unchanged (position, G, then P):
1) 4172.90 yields 0.189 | 0.95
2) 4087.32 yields 0.197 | 0.99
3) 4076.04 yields 0.190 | 0.95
